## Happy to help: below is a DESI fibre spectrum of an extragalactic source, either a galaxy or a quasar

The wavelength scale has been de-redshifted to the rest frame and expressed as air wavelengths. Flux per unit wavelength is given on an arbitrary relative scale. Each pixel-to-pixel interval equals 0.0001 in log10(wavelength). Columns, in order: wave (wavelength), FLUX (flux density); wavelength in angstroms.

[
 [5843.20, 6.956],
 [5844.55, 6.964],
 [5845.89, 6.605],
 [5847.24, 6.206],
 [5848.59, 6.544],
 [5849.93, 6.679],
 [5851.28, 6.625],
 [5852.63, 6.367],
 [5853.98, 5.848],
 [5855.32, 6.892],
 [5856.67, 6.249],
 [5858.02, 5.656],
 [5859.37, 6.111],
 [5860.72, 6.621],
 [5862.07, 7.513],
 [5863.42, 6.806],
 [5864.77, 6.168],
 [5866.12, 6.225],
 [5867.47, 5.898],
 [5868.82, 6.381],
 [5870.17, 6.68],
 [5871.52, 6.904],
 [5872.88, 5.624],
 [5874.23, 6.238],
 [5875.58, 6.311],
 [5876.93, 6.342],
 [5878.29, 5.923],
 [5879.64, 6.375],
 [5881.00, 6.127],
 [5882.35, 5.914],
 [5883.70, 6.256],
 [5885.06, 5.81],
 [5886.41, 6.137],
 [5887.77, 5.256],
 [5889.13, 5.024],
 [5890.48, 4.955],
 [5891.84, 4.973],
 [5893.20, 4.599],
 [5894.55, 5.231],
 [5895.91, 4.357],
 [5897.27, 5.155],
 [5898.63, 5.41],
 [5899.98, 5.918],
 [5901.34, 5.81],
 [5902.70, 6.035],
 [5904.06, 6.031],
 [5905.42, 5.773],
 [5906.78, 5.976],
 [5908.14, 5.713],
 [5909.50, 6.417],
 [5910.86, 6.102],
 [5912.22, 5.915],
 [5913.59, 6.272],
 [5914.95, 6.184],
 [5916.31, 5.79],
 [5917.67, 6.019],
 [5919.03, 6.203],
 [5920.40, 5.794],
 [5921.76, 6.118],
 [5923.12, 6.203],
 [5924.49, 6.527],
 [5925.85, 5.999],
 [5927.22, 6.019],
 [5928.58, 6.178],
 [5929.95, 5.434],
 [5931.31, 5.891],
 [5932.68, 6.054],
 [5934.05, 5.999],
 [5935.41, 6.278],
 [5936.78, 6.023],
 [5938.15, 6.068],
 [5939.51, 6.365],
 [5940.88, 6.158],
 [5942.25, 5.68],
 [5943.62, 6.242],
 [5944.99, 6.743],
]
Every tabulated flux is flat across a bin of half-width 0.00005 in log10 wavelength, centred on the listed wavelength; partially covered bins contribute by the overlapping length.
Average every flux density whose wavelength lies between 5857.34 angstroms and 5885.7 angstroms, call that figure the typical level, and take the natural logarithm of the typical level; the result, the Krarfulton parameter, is 1.837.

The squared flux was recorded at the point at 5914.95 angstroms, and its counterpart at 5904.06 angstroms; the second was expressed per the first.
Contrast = 0.95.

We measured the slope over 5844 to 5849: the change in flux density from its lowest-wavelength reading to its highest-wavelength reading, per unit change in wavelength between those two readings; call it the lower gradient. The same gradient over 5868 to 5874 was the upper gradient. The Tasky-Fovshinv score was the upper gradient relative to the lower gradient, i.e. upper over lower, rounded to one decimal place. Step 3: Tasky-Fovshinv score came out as 1.8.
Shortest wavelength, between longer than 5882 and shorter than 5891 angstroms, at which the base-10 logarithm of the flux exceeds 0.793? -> 5883.70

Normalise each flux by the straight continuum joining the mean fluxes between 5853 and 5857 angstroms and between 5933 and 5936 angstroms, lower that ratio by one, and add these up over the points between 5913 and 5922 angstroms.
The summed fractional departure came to -0.14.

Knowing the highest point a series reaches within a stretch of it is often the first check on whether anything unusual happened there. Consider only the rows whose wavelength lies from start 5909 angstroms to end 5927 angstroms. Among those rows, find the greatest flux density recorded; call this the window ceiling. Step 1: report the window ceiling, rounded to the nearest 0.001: 6.527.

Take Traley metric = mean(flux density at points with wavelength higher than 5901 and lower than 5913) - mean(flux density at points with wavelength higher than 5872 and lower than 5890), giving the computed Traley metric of 0.03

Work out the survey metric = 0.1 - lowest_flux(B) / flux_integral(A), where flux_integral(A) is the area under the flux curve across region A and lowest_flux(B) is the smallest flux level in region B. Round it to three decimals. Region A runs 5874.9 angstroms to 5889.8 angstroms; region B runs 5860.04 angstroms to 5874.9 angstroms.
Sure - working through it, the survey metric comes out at 0.037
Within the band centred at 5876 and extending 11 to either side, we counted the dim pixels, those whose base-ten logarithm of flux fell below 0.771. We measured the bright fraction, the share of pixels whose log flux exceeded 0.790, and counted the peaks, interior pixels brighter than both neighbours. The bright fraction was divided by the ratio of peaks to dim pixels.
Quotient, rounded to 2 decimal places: 0.42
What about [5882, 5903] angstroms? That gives 0.14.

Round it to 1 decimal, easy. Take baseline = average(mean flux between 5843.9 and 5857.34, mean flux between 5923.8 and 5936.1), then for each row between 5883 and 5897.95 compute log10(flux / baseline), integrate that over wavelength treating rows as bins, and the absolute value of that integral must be 1.2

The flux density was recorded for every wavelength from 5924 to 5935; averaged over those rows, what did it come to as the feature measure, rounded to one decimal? 6.0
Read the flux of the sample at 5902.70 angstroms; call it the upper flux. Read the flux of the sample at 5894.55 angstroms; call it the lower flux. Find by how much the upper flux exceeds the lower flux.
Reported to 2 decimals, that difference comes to 0.80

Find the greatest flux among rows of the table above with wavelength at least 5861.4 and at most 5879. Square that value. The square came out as 56.4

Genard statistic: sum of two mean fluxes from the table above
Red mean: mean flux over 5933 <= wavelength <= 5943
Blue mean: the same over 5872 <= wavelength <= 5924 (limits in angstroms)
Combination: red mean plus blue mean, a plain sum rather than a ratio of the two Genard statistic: 11.88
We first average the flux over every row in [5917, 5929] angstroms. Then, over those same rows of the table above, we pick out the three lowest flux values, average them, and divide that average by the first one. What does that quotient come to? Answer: 0.971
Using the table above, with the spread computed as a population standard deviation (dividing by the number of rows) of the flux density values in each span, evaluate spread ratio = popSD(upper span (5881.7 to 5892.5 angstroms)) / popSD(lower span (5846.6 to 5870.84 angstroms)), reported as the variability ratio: 1.2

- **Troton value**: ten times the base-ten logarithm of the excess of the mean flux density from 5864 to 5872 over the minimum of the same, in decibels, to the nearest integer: -3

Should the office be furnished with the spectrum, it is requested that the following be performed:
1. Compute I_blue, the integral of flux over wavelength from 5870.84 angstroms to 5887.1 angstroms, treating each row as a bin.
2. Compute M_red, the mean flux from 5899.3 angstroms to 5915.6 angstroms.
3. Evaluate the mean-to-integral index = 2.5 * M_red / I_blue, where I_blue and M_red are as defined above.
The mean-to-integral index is 0.150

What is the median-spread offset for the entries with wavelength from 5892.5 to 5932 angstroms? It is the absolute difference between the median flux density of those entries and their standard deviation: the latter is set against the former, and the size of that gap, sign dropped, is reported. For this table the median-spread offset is 5.5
